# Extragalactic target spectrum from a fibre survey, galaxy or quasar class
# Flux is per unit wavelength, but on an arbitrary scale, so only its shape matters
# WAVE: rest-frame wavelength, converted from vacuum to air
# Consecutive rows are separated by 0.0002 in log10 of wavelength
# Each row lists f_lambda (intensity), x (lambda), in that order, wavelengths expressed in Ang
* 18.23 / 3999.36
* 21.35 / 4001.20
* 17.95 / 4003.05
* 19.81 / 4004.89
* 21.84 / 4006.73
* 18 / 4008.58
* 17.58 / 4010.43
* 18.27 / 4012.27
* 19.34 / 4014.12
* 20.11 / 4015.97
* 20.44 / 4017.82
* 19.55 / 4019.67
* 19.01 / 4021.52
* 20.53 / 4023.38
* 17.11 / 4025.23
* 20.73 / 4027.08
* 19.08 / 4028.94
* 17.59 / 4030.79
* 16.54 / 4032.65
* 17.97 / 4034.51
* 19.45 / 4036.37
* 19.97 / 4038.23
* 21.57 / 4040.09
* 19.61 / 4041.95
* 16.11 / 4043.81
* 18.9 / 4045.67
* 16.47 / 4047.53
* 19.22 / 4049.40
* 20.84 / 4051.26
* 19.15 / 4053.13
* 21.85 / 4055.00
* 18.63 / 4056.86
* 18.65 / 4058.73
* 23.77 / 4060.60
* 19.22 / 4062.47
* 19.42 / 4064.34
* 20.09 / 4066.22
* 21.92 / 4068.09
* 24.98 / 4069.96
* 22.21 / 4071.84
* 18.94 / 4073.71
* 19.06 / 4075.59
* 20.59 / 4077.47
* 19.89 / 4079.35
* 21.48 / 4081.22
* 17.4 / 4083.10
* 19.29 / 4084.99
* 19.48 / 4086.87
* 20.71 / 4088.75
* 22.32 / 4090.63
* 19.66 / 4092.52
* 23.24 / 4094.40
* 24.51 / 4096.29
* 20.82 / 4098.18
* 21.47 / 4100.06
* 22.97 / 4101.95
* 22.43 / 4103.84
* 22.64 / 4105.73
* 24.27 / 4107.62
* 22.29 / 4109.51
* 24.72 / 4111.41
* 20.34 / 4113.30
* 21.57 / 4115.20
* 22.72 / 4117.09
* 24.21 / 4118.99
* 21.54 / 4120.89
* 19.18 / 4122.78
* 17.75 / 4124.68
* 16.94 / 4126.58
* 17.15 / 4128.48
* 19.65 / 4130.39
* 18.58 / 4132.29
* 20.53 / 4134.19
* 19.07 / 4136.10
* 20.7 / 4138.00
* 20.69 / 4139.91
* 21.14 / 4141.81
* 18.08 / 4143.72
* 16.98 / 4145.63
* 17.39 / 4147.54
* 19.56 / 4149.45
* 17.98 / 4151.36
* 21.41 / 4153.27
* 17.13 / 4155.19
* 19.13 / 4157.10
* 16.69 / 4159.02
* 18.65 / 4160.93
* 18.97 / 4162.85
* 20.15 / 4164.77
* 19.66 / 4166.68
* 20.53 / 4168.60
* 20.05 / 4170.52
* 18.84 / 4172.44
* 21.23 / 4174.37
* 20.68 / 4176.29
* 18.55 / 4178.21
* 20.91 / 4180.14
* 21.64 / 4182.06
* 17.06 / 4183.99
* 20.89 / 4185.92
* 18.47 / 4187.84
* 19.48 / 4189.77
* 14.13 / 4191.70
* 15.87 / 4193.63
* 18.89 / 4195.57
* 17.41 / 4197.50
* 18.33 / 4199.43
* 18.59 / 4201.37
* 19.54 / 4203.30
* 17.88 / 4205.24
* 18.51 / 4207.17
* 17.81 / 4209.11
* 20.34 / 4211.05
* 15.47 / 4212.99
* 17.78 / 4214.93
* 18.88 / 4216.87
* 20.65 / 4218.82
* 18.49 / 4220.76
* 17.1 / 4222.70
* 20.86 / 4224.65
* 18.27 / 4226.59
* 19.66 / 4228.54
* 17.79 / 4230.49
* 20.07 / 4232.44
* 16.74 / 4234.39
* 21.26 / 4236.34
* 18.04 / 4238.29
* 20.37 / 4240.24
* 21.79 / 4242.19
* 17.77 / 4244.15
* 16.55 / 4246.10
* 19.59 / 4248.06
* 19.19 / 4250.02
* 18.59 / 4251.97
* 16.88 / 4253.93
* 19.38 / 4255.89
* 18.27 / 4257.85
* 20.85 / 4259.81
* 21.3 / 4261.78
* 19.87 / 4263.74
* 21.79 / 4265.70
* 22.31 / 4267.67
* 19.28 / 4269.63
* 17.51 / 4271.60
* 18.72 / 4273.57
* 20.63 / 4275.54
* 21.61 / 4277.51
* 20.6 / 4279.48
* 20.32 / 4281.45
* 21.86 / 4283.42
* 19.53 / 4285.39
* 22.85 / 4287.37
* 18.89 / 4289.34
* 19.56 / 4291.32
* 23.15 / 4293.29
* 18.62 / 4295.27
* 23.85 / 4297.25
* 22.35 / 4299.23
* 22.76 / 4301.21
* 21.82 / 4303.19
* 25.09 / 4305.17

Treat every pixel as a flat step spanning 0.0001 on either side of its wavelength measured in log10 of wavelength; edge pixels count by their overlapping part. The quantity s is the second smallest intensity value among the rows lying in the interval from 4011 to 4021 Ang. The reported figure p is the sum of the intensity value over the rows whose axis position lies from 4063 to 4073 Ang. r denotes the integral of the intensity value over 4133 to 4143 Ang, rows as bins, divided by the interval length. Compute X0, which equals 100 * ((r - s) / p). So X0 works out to 0.9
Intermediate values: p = 109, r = 20.3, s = 19.34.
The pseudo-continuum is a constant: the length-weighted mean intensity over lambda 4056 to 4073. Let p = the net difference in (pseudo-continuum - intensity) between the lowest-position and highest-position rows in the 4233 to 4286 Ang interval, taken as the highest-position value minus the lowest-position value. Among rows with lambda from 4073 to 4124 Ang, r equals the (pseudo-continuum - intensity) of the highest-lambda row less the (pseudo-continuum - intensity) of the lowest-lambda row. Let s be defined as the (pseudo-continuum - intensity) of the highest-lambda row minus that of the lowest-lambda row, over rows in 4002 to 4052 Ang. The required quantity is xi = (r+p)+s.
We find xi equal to -6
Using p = -2.8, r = 0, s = -2.9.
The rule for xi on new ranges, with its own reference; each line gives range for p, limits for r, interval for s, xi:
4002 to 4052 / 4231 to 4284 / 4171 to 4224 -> -3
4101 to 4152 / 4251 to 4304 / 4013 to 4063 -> 2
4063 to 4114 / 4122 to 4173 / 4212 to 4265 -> -5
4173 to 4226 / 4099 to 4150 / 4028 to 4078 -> 1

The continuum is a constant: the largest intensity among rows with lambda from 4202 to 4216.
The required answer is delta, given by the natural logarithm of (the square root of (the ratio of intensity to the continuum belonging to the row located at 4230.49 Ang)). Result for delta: -0.07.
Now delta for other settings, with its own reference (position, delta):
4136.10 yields -0.03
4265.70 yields 0.03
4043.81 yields -0.12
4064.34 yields -0.02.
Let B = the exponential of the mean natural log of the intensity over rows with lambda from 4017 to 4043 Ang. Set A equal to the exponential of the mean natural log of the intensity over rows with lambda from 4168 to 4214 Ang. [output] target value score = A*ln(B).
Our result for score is 55.2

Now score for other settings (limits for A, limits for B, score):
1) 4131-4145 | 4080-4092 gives 59.3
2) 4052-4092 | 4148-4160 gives 59.5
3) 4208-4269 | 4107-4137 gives 57.6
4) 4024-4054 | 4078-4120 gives 57.5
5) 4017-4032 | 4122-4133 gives 55.7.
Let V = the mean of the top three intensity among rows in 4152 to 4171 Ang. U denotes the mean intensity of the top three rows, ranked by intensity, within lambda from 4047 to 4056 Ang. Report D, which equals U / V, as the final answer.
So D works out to 1.00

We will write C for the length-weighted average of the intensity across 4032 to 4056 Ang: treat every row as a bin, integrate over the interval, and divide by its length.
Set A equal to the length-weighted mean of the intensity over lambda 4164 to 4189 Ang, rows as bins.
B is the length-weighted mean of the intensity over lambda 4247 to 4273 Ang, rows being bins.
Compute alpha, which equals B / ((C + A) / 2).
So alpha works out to 1.00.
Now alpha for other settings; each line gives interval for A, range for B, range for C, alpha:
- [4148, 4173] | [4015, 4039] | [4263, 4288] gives 0.96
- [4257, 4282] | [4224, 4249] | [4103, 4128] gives 0.92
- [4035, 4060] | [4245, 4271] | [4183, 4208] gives 1.04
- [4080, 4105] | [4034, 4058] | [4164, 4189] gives 0.94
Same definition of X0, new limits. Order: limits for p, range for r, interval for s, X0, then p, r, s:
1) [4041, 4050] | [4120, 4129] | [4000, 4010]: 0.6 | 90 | 18.6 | 18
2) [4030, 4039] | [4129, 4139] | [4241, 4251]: 2.0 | 92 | 19.6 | 17.77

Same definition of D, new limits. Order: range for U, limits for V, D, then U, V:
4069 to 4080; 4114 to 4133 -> 0.99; 22.6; 22.8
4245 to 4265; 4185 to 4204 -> 1.04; 20.7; 20.0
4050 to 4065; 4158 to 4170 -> 1.10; 22.2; 20.1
